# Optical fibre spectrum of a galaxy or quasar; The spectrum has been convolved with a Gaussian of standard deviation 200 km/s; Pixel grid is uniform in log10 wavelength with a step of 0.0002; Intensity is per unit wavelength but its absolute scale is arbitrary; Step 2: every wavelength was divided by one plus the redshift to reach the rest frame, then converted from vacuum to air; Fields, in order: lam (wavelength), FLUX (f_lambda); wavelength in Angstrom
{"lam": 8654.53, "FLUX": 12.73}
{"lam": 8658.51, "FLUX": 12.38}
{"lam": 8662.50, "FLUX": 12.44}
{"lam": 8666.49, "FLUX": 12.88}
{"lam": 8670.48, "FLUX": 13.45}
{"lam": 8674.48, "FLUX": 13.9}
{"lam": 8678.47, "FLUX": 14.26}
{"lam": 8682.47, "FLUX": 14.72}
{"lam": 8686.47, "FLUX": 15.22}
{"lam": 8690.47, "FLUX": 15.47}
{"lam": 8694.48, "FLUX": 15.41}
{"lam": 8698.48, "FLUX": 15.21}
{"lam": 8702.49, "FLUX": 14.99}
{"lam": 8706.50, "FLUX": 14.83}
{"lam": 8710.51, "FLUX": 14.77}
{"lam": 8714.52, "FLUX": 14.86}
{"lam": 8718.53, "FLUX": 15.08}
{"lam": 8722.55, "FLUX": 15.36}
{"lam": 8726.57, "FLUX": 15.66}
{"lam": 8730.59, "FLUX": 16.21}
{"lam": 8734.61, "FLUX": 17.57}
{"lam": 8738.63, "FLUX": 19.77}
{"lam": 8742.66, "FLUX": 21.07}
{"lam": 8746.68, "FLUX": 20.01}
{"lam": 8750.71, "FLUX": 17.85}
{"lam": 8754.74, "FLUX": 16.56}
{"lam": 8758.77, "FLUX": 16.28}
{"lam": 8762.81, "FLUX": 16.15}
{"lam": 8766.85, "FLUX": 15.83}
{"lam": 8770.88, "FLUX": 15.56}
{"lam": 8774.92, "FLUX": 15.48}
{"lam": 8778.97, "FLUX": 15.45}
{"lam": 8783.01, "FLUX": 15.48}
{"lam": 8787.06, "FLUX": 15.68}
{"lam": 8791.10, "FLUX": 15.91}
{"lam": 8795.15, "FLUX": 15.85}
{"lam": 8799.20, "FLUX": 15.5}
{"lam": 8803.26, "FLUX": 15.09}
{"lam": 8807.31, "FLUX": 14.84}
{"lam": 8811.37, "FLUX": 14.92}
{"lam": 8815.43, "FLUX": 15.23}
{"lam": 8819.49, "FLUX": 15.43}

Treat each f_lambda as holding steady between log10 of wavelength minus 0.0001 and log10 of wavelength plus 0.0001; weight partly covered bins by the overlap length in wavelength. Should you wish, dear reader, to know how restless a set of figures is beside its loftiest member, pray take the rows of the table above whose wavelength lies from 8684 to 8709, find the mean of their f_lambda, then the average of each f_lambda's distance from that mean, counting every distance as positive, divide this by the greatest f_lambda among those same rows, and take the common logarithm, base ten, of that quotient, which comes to -1.9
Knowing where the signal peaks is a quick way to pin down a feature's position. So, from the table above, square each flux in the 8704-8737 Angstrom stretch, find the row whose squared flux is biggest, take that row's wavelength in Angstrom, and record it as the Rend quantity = 8734.61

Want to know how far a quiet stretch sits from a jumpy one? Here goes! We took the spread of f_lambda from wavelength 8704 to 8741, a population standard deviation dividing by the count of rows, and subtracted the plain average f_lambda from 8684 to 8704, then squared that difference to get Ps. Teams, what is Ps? 187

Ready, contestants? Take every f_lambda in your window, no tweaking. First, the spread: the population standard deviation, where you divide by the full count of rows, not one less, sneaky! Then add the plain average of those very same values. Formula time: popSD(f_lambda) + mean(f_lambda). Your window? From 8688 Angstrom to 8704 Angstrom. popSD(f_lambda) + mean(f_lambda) 15.5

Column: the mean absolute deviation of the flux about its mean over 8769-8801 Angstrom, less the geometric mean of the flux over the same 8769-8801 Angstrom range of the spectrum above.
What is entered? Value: -15.5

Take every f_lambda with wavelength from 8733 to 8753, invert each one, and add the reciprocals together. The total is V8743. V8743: 0.261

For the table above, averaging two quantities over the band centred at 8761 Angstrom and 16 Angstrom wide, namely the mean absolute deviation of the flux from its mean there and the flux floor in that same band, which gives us 8.0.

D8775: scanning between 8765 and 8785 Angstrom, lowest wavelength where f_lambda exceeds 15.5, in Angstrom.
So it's 8766.85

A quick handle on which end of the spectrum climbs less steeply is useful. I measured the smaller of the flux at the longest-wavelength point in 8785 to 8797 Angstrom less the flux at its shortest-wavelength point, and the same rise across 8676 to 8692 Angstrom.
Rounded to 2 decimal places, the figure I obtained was 0.17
